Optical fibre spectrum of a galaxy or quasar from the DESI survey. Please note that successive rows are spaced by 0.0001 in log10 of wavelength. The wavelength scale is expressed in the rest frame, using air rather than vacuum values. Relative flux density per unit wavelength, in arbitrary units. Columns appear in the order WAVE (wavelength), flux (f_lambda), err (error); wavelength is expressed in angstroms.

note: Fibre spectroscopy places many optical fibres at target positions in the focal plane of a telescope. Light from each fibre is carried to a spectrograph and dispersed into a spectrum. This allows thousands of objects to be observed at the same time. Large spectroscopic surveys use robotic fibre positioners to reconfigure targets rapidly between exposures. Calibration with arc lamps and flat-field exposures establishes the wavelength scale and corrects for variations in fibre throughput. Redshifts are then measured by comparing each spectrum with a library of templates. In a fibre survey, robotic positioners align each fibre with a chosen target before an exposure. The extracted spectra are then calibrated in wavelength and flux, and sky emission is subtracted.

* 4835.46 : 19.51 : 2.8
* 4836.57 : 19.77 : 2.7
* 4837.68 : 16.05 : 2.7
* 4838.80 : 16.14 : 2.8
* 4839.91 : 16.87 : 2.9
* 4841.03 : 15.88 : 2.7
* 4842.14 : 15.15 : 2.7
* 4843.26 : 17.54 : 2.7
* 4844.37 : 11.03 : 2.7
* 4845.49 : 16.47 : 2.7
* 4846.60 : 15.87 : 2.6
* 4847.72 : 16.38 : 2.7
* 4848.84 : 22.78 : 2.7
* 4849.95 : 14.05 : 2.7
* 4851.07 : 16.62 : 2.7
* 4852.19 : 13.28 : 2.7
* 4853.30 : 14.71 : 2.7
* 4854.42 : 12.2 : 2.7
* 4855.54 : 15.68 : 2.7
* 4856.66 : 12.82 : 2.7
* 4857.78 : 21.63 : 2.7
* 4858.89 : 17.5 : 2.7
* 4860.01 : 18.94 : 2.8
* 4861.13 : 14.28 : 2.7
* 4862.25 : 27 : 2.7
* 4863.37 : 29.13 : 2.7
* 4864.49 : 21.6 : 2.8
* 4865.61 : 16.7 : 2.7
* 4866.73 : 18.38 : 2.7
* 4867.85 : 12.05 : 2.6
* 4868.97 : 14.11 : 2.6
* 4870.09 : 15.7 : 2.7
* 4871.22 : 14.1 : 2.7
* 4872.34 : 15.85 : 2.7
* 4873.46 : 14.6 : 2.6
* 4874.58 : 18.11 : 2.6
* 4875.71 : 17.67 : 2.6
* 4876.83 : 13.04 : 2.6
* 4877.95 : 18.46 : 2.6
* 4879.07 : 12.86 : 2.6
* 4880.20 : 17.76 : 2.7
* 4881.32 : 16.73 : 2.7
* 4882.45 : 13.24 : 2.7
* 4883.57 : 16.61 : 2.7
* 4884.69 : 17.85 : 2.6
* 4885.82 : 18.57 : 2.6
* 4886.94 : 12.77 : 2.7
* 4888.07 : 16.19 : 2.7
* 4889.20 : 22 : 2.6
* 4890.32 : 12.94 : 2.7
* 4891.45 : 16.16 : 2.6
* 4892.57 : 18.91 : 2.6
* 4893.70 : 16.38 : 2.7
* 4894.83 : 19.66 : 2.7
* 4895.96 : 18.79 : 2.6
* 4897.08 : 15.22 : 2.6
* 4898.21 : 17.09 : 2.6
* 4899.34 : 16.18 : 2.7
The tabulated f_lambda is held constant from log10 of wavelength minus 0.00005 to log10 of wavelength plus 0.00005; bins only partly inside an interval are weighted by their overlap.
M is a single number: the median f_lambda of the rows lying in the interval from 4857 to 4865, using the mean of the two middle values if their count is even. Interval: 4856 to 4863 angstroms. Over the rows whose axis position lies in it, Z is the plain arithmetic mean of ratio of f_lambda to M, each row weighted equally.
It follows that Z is 0.87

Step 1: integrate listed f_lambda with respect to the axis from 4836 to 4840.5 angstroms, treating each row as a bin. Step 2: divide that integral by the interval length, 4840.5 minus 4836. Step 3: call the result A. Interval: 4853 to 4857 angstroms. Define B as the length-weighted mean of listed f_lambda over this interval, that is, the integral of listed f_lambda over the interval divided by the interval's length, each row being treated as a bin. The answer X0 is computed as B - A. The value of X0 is -3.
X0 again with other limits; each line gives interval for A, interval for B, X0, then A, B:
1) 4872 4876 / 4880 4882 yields 0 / 16.5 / 16.9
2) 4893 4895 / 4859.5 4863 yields 3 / 17.7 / 20.6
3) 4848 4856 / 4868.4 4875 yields 0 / 15.6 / 15.3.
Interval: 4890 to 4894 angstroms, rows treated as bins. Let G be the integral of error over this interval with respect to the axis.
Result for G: 10.6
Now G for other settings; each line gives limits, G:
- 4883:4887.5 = 11.9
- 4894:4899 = 13.2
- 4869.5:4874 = 12.0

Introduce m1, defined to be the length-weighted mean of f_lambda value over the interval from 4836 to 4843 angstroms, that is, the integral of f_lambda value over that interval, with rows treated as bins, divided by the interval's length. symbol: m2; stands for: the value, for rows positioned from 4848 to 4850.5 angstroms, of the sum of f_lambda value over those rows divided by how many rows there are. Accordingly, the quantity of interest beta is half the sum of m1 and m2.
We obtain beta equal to 17.6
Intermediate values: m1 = 16.7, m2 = 18.4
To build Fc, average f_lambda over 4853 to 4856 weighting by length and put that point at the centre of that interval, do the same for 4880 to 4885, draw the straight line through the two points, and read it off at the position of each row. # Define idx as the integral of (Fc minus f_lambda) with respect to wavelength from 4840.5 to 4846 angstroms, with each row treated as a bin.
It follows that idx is -11.0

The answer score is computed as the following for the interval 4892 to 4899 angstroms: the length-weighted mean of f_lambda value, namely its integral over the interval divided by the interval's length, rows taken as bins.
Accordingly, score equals 17.6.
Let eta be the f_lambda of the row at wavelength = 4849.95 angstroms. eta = 14.05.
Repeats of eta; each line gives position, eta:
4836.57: 19.77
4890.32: 12.94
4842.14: 15.15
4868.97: 14.11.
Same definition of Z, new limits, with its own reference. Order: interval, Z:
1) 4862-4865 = 1.20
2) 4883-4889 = 0.76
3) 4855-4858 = 0.77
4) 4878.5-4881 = 0.71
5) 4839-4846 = 0.72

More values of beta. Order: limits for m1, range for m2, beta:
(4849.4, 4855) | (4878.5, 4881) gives 14.7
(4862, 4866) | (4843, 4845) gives 19.0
